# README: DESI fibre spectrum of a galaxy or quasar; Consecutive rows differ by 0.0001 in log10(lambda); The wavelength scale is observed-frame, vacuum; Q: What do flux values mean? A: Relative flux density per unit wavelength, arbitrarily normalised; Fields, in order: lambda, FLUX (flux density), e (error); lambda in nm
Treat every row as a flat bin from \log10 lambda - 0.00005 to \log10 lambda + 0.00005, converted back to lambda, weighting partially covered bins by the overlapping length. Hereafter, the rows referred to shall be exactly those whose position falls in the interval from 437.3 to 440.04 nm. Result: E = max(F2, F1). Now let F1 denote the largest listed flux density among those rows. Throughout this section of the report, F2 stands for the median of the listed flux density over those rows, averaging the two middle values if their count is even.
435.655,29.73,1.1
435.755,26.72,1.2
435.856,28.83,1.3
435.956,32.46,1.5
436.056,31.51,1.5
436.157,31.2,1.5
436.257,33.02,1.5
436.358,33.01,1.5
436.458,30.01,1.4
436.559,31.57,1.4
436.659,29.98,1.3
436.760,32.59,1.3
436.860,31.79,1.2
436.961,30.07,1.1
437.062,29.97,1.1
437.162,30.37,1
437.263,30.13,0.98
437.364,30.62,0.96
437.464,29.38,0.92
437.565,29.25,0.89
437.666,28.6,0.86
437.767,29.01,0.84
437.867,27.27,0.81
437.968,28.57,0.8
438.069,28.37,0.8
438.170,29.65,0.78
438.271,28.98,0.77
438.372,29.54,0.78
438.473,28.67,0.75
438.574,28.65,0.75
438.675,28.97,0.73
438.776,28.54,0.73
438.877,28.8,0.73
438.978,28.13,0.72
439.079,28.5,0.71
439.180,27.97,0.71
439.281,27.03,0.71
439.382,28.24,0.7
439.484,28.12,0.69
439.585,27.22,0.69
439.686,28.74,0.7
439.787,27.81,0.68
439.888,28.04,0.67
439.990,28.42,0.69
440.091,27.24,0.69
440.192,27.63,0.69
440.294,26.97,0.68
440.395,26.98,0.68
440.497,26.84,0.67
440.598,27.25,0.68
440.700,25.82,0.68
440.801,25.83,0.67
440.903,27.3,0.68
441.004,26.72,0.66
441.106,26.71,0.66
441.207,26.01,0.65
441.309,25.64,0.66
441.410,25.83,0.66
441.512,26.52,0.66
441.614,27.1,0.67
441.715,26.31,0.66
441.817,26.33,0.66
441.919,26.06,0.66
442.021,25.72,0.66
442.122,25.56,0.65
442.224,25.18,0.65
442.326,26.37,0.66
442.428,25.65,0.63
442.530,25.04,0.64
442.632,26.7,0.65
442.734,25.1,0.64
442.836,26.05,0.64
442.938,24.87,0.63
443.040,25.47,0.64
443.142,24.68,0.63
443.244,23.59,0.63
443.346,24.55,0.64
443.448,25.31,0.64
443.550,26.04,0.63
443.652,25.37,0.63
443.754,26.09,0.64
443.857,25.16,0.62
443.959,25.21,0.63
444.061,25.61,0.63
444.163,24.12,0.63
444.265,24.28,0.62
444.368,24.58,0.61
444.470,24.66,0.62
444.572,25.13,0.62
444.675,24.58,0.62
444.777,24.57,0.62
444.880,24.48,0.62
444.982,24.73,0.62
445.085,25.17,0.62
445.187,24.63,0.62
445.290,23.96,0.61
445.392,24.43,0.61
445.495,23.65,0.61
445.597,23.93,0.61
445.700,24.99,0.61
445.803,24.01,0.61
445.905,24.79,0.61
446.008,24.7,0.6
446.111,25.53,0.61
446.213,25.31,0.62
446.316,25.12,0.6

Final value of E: 30.6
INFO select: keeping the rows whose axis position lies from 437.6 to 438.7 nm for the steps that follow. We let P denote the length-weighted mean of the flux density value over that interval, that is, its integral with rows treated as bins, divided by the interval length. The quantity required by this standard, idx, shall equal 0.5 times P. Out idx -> 14.4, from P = 28.7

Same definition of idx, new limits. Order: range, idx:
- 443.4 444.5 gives 12.6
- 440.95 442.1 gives 13.1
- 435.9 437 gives 15.8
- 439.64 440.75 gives 13.7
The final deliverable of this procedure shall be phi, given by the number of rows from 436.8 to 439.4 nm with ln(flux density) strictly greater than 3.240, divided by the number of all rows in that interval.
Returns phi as 1.0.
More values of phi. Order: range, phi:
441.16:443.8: 0.6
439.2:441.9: 1.0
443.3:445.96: 0.1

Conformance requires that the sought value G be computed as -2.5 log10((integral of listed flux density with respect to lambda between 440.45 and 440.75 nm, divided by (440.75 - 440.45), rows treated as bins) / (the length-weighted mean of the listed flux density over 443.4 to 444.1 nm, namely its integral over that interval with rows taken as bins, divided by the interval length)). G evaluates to -0.05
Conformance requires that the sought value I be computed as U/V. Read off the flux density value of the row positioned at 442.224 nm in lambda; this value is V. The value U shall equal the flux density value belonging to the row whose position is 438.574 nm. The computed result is 1.14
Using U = 28.65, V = 25.18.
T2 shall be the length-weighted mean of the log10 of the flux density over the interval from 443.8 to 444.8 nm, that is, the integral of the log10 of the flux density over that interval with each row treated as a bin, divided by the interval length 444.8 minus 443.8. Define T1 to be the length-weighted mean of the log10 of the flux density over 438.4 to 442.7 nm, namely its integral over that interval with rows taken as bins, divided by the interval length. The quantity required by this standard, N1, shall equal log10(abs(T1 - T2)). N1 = -1.42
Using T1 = 1.43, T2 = 1.39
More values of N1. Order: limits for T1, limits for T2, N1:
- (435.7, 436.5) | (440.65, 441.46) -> -1.17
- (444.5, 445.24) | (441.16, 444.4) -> -1.86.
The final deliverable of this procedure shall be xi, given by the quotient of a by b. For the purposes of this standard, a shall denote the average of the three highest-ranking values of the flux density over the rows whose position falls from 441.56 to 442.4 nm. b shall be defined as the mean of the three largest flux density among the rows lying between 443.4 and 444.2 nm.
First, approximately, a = 26.6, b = 25.9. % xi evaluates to 1.03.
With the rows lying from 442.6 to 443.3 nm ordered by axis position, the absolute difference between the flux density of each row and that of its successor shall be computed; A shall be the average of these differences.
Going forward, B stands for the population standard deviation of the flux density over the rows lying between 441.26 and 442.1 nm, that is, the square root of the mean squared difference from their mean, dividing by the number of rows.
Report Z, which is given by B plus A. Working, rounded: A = 1.0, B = 0.453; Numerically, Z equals 1.49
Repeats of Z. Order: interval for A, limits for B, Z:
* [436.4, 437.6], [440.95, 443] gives 1.60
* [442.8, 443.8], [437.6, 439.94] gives 1.49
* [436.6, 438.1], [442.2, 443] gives 1.50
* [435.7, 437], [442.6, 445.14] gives 2.36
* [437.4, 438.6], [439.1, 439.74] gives 1.30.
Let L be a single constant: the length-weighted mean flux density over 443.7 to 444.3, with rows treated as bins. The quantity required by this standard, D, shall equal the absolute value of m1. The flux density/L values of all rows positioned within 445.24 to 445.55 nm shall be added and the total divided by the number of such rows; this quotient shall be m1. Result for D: 0.96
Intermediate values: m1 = 0.956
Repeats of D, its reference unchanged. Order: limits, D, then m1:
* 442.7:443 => 1.01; 1.009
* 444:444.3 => 0.98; 0.982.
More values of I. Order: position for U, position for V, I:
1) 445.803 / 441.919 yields 0.92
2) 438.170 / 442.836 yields 1.14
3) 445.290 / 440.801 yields 0.93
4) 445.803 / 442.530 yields 0.96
